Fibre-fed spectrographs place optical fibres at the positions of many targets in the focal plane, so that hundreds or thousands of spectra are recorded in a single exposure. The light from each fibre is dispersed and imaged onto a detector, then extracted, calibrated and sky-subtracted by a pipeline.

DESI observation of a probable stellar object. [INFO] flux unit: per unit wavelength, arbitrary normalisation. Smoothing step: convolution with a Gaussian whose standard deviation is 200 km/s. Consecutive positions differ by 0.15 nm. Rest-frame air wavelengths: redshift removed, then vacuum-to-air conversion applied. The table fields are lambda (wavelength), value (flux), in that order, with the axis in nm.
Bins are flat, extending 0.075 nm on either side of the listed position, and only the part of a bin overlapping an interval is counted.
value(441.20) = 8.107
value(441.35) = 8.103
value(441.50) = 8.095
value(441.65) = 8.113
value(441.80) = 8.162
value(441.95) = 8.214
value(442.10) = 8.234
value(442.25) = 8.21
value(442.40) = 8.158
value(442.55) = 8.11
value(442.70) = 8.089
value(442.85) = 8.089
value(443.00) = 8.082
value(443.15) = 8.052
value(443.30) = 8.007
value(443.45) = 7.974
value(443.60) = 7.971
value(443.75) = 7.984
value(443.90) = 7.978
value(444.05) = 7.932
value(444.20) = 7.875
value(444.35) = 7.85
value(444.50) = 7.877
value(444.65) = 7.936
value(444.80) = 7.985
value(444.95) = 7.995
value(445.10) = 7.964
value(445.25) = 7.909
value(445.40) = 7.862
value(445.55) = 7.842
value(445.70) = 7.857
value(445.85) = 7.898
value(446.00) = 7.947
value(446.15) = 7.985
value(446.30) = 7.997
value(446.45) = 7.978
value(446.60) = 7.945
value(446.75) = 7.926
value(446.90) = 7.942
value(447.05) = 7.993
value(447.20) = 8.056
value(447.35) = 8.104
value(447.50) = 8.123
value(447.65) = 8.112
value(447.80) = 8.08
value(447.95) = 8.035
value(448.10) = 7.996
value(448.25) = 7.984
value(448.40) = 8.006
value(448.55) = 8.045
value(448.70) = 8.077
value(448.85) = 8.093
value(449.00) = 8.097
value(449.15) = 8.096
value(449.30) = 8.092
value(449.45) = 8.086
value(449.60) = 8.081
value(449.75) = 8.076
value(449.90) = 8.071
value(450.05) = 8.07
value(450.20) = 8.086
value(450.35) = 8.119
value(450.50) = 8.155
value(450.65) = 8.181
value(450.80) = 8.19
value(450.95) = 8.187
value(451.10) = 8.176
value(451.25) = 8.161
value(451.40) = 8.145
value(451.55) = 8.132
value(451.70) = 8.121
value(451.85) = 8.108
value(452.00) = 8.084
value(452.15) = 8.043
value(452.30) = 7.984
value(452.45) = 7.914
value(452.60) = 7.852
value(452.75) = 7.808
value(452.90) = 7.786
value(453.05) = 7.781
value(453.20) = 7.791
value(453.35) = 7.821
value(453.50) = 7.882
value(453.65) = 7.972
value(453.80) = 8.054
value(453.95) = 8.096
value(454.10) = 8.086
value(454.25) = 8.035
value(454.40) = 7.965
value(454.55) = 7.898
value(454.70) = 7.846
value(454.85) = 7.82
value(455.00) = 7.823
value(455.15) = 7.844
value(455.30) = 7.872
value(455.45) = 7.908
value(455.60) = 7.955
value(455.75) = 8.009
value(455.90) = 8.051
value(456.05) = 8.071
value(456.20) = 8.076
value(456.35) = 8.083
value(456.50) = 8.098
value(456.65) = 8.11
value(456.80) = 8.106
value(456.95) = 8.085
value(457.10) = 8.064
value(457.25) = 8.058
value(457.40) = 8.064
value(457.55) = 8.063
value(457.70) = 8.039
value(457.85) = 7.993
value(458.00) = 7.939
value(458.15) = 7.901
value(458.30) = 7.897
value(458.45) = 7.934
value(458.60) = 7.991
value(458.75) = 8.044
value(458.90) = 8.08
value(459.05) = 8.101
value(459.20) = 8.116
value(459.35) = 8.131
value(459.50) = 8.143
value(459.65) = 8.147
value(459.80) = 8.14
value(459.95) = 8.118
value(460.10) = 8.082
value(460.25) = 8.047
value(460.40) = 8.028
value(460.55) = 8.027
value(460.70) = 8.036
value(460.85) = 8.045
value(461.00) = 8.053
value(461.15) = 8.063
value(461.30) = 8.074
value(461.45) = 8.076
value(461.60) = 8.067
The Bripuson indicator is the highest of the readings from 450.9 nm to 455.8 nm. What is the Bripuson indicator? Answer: 8.187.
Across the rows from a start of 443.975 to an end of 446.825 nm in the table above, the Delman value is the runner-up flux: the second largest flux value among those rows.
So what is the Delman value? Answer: 7.995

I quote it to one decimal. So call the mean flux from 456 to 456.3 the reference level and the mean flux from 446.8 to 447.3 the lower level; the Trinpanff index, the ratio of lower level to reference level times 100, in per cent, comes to 99.1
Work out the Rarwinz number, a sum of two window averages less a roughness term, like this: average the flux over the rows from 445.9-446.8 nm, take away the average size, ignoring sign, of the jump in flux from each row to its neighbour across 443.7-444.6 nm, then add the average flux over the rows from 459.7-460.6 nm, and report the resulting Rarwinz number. 16.0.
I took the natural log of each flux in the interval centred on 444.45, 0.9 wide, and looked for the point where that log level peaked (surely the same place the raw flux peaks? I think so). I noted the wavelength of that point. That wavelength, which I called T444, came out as 444.80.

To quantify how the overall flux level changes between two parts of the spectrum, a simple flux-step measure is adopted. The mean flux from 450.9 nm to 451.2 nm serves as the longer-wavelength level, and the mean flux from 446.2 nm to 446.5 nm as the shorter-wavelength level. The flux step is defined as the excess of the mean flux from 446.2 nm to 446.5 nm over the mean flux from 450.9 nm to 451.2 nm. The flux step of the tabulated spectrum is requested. -0.19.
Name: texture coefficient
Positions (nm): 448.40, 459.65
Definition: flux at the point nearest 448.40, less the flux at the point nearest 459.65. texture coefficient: -0.14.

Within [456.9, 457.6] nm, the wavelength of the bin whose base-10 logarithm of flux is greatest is 456.95 nm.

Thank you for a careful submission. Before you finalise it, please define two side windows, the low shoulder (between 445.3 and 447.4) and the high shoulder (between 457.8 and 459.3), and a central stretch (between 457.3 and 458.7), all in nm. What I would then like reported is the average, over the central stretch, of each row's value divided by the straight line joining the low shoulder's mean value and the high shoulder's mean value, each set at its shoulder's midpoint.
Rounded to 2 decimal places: 1.00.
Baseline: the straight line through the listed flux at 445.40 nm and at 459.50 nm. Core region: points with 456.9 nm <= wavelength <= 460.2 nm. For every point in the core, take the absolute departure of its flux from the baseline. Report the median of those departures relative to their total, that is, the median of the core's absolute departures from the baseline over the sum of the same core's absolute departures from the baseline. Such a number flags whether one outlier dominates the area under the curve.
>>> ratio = 0.026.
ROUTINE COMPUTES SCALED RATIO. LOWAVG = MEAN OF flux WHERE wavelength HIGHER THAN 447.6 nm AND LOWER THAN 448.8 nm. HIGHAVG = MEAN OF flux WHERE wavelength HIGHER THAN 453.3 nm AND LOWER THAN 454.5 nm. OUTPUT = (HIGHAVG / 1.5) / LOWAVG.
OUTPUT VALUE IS 0.662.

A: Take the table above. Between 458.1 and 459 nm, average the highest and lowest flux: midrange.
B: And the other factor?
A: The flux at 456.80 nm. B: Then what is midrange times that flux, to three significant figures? 64.8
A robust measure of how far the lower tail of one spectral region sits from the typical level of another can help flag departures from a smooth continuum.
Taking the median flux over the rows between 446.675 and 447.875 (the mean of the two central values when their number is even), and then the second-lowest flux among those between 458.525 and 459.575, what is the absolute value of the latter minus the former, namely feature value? 0.02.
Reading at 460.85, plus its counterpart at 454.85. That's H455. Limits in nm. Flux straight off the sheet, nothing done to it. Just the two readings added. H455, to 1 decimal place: 15.9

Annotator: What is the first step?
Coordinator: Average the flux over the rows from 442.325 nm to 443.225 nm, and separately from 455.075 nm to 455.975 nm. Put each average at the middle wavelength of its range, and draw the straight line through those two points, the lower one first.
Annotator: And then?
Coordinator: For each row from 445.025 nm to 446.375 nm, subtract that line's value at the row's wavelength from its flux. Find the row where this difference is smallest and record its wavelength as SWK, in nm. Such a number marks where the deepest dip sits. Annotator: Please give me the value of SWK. 445.55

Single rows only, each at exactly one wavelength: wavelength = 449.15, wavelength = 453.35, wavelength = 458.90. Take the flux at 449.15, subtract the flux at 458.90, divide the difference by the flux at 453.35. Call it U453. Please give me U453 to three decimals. 0.002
